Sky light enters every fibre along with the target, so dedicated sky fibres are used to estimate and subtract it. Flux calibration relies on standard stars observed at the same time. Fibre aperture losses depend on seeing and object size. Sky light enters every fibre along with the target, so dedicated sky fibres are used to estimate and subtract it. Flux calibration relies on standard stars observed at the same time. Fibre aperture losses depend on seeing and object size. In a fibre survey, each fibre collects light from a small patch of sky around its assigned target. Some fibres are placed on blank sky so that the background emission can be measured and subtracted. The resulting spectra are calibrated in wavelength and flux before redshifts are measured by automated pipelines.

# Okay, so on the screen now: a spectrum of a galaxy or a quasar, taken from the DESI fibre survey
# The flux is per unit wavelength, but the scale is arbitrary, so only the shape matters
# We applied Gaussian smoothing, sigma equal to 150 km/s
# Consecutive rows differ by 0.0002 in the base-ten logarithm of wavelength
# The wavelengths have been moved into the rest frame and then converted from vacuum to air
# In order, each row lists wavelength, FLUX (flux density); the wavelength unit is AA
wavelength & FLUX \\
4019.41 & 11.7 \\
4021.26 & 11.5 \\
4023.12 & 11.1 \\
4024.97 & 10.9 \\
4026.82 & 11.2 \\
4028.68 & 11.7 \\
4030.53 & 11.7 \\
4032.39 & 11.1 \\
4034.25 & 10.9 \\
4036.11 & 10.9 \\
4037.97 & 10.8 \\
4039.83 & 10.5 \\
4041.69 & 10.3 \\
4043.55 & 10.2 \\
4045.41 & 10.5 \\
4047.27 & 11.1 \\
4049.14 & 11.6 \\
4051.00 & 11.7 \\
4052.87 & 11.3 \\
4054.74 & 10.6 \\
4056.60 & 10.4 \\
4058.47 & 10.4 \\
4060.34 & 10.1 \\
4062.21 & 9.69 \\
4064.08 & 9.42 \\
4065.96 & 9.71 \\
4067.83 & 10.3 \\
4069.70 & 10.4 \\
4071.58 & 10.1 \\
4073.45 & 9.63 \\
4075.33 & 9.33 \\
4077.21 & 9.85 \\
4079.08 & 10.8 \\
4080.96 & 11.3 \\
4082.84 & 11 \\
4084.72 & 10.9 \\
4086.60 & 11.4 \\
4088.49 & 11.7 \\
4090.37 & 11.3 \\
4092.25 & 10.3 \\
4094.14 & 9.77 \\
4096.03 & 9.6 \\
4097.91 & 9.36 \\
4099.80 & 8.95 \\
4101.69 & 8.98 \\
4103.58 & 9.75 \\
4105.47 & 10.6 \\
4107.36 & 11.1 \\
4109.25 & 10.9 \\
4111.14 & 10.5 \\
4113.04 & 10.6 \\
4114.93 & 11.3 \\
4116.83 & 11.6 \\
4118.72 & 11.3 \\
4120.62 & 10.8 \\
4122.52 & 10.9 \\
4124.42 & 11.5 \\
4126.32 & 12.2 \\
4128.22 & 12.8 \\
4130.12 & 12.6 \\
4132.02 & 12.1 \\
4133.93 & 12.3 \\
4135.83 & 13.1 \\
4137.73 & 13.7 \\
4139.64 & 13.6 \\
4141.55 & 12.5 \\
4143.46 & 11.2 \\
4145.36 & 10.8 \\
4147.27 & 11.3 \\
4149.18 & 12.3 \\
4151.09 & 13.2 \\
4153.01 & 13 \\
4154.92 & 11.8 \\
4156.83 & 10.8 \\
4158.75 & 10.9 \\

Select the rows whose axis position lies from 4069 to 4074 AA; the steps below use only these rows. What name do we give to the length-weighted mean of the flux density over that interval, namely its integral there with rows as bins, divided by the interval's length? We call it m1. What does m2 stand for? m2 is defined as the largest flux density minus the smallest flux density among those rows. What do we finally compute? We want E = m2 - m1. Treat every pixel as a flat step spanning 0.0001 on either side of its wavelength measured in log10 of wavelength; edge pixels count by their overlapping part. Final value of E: -9.3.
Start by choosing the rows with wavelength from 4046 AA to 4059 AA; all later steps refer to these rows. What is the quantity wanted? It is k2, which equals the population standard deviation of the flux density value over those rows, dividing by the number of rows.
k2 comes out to 0.51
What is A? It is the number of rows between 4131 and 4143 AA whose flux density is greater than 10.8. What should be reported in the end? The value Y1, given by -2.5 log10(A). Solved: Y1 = -1.95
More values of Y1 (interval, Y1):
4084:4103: -1.51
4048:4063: -1.19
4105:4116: -1.19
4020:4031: -1.95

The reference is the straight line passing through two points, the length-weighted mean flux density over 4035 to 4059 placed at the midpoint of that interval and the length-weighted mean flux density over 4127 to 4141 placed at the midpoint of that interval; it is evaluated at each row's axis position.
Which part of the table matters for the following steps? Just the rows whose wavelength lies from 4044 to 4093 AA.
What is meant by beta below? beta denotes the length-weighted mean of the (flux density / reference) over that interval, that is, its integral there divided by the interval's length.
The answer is 0.94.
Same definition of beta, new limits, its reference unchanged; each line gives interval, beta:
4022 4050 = 1.04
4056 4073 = 0.90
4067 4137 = 0.90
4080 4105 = 0.87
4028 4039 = 1.07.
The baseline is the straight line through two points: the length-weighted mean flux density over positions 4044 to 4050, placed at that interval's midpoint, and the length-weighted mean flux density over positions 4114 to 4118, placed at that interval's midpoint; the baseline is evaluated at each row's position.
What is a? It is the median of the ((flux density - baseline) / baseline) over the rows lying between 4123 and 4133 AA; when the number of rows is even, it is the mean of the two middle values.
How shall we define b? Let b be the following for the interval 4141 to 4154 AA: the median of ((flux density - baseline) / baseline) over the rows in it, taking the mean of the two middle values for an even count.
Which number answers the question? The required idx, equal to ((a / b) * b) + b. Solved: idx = 0.114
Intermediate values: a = 0.06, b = 0.05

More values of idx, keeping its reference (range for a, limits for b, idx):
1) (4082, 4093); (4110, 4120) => -0.024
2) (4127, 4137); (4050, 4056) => 0.116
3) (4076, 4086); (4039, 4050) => -0.072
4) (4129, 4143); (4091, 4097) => -0.044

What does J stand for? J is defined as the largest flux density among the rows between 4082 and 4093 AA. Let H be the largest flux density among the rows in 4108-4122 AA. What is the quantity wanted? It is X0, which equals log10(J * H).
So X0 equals 2.13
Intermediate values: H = 11.6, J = 11.7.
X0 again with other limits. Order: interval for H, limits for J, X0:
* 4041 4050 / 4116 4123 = 2.13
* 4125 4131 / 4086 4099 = 2.18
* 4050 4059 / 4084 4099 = 2.14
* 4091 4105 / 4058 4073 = 2.03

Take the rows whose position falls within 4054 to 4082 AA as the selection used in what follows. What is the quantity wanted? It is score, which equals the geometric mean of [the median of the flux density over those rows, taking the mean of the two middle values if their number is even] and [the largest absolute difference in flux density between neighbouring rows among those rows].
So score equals 3.10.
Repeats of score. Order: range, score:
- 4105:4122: 2.76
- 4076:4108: 3.26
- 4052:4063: 2.70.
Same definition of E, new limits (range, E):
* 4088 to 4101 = -7.3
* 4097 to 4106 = -7.8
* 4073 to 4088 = -8.5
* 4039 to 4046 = -10.1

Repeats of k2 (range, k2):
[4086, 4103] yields 1.01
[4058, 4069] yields 0.35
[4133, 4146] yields 1.04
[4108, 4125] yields 0.37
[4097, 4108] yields 0.81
